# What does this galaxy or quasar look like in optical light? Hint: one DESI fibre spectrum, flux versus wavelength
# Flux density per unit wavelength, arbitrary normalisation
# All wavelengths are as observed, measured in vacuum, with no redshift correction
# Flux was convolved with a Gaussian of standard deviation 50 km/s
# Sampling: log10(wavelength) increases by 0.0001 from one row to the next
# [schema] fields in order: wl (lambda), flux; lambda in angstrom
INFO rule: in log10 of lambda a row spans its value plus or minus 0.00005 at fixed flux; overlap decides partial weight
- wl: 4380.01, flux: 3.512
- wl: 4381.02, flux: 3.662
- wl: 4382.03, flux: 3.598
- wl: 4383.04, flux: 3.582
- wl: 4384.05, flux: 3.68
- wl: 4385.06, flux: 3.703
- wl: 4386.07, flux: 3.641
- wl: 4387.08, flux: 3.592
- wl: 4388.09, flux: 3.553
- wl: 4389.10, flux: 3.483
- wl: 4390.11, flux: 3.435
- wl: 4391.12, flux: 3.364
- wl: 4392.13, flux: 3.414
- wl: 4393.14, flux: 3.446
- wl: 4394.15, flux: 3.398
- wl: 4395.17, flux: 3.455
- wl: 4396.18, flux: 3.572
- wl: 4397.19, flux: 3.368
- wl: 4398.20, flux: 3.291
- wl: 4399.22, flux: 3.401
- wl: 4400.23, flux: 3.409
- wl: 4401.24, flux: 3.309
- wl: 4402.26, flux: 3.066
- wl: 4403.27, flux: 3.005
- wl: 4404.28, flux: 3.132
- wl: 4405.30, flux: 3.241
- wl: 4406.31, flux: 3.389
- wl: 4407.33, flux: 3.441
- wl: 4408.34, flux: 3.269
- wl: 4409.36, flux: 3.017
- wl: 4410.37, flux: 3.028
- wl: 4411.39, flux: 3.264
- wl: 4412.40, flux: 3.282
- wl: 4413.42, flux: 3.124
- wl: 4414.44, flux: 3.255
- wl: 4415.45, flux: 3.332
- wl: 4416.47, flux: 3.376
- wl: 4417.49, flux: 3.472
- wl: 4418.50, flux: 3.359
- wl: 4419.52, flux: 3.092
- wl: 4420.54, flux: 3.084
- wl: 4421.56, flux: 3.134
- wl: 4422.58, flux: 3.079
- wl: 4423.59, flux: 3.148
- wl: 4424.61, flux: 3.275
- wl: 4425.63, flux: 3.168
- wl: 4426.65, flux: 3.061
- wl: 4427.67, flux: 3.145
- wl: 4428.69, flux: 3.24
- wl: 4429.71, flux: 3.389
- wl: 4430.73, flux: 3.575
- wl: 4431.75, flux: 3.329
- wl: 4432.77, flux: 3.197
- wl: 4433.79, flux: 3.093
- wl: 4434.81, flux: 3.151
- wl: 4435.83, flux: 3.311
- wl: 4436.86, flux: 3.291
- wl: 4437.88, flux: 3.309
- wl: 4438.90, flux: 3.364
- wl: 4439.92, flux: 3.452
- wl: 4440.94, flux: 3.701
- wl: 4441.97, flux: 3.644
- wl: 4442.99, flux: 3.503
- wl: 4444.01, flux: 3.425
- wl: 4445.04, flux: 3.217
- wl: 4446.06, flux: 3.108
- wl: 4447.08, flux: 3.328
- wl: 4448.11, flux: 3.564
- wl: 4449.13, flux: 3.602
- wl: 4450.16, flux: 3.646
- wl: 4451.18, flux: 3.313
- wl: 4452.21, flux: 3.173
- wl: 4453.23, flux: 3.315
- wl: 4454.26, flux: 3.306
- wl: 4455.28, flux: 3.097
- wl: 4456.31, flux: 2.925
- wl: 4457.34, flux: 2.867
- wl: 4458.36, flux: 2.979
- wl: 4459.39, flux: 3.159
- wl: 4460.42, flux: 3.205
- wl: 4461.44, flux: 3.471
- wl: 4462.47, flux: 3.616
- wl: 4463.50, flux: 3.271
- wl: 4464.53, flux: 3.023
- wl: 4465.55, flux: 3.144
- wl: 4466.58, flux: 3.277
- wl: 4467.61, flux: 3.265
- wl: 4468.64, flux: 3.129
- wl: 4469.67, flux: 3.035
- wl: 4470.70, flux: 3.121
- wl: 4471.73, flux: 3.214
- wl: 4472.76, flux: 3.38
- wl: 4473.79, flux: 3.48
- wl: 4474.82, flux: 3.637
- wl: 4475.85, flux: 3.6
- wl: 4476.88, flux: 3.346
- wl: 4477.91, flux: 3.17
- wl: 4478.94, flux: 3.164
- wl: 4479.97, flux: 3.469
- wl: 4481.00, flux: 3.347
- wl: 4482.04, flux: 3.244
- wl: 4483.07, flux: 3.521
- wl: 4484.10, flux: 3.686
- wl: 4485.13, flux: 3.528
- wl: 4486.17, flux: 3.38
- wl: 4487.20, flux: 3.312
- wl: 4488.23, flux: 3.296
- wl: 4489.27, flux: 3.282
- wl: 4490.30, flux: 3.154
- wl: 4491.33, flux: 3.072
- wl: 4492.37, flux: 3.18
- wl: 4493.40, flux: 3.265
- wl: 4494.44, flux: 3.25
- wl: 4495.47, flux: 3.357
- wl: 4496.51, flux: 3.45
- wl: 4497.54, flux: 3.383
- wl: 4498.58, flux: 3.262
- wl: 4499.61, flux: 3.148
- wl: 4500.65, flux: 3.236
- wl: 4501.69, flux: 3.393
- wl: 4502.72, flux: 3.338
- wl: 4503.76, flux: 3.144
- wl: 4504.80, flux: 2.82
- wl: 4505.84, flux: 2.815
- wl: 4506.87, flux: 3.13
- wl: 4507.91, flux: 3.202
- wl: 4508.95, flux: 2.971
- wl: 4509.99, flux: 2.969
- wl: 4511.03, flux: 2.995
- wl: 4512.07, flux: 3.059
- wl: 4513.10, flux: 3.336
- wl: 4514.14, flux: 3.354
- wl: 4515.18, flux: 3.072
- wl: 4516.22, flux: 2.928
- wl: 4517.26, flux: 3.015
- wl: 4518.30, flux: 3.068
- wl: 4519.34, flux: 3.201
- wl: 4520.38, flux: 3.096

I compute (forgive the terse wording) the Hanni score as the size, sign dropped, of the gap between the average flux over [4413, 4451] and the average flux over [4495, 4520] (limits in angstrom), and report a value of 0.16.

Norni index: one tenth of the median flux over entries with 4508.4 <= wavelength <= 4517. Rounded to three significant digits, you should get 0.303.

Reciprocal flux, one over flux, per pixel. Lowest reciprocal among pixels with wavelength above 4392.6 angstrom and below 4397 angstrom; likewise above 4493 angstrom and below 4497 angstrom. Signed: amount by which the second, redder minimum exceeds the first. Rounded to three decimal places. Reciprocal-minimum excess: 0.010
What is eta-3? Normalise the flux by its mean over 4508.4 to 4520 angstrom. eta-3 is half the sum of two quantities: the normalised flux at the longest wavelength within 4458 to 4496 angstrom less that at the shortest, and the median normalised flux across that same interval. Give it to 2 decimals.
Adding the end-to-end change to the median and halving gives 0.59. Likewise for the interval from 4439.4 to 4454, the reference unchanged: 0.53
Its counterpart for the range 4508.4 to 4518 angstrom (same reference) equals 0.50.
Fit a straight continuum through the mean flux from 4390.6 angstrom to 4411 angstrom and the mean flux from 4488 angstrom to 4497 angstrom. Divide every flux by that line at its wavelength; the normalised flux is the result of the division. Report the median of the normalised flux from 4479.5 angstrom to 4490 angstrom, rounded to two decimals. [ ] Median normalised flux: 1.03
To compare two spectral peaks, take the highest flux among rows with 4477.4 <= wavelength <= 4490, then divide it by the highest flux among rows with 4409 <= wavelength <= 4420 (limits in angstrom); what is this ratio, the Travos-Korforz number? 1.06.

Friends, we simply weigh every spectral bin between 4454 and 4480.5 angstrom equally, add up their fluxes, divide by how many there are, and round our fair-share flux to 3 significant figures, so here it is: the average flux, 3.24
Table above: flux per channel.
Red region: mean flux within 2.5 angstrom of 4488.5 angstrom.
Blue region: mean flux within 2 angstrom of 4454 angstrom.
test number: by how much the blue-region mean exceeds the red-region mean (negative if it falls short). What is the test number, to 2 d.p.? -0.06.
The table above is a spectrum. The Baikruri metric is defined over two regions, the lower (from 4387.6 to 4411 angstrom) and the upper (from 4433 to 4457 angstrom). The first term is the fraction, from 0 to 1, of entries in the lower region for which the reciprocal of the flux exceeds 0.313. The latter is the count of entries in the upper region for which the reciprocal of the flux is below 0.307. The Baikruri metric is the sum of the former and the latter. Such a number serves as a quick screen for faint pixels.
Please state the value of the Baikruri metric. 16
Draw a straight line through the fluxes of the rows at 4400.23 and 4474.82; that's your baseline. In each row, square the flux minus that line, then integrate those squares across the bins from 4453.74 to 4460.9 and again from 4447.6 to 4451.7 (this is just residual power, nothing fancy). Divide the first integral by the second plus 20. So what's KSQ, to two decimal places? 0.10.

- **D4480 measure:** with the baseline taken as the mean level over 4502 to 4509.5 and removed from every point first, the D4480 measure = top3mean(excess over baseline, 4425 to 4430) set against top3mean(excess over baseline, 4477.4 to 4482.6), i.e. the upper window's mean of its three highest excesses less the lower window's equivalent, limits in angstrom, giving 0.09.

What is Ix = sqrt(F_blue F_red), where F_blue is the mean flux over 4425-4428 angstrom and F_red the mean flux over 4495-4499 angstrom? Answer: 3.24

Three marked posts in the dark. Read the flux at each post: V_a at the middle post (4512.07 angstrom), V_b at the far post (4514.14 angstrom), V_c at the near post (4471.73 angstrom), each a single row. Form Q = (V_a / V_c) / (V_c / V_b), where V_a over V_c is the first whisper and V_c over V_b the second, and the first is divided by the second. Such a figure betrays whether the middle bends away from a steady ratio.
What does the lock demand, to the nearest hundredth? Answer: 0.99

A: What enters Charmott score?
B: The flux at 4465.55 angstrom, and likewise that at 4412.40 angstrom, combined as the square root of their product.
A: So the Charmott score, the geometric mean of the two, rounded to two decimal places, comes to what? 3.21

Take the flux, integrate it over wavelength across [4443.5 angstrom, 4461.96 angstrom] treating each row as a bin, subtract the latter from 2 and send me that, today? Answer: -58.2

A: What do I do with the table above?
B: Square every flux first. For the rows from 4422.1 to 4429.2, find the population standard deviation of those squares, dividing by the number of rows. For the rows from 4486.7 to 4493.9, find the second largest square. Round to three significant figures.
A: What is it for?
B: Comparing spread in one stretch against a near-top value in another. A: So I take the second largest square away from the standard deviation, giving -10.4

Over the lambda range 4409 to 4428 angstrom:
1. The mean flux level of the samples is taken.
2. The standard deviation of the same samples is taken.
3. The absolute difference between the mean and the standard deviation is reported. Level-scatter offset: 3.07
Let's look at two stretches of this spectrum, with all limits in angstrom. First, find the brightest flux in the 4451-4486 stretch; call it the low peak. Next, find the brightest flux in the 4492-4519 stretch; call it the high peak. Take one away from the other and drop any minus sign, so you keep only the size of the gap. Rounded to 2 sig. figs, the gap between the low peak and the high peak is 0.24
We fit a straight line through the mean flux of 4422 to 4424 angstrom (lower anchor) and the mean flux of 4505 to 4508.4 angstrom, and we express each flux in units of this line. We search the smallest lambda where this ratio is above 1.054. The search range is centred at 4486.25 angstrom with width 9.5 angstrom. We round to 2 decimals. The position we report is 4482.04 angstrom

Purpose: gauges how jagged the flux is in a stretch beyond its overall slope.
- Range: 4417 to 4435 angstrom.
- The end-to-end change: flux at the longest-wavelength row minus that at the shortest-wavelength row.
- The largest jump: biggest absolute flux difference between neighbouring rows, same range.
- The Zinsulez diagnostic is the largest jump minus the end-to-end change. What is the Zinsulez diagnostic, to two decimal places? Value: 0.59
